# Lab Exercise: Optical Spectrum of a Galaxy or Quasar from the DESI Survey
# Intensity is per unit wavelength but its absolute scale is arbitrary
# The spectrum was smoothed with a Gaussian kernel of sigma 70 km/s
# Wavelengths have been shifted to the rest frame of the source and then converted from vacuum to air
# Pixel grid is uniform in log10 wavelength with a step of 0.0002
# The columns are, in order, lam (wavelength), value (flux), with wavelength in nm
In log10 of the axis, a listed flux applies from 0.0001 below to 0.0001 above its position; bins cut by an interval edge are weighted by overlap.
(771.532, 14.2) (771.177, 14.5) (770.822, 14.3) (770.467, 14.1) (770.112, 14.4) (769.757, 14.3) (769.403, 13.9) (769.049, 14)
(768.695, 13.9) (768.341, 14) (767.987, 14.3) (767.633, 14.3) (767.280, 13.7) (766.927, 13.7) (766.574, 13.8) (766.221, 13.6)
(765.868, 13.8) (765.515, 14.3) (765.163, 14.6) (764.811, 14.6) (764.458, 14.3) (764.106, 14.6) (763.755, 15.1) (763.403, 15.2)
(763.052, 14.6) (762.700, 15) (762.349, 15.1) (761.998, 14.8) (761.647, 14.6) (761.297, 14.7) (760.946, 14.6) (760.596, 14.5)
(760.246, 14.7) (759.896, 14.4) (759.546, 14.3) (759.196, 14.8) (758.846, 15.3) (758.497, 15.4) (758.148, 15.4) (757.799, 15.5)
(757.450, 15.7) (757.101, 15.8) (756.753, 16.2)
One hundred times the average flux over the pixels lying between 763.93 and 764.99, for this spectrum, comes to 1450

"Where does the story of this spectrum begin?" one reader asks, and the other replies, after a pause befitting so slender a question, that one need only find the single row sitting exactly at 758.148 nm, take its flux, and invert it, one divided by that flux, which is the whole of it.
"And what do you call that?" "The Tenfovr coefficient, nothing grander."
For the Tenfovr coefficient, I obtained 0.0649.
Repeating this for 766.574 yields 0.0725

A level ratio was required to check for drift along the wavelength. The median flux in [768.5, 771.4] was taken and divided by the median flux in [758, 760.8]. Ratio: 0.96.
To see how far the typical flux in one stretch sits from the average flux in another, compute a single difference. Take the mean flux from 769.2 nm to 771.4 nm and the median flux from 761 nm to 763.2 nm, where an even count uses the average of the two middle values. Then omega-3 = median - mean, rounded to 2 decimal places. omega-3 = 0.50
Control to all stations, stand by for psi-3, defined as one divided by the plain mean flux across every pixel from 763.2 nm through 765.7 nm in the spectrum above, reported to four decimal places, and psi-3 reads 0.0682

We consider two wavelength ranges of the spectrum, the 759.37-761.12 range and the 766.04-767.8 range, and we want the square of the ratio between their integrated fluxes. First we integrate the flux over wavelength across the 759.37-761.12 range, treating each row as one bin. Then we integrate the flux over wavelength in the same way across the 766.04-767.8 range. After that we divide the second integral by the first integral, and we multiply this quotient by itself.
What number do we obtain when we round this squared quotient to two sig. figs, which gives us 0.92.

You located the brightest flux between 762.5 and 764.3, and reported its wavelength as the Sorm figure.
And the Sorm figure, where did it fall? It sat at 763.403 nm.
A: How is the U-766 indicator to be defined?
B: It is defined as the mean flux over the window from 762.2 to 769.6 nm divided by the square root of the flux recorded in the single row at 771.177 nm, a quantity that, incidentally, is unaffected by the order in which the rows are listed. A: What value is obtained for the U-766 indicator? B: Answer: 3.76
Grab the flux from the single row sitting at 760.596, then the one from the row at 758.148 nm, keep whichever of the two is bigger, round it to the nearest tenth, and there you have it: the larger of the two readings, 15.4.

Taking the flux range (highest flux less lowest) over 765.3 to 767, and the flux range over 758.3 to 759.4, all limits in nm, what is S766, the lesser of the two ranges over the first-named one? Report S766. 0.86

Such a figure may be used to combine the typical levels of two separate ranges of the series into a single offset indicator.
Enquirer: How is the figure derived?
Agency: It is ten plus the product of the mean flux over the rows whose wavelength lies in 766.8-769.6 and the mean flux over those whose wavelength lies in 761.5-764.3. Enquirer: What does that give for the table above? 218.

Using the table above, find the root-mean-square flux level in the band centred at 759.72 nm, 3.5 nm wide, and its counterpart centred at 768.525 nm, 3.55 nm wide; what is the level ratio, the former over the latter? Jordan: 1.054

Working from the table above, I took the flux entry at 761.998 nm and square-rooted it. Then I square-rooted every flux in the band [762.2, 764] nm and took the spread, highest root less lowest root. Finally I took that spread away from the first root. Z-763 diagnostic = 3.77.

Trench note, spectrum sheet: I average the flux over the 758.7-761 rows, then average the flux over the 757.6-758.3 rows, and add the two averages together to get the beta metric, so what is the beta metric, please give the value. 30.1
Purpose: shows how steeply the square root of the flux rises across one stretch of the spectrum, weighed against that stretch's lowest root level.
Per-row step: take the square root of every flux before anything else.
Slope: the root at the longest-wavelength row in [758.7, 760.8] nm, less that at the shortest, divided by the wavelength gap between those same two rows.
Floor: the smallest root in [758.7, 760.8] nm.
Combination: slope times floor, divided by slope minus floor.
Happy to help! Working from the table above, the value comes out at 0.058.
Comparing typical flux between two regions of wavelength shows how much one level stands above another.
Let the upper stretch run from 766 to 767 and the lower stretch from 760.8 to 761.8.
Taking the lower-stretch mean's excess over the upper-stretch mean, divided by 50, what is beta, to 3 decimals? 0.019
